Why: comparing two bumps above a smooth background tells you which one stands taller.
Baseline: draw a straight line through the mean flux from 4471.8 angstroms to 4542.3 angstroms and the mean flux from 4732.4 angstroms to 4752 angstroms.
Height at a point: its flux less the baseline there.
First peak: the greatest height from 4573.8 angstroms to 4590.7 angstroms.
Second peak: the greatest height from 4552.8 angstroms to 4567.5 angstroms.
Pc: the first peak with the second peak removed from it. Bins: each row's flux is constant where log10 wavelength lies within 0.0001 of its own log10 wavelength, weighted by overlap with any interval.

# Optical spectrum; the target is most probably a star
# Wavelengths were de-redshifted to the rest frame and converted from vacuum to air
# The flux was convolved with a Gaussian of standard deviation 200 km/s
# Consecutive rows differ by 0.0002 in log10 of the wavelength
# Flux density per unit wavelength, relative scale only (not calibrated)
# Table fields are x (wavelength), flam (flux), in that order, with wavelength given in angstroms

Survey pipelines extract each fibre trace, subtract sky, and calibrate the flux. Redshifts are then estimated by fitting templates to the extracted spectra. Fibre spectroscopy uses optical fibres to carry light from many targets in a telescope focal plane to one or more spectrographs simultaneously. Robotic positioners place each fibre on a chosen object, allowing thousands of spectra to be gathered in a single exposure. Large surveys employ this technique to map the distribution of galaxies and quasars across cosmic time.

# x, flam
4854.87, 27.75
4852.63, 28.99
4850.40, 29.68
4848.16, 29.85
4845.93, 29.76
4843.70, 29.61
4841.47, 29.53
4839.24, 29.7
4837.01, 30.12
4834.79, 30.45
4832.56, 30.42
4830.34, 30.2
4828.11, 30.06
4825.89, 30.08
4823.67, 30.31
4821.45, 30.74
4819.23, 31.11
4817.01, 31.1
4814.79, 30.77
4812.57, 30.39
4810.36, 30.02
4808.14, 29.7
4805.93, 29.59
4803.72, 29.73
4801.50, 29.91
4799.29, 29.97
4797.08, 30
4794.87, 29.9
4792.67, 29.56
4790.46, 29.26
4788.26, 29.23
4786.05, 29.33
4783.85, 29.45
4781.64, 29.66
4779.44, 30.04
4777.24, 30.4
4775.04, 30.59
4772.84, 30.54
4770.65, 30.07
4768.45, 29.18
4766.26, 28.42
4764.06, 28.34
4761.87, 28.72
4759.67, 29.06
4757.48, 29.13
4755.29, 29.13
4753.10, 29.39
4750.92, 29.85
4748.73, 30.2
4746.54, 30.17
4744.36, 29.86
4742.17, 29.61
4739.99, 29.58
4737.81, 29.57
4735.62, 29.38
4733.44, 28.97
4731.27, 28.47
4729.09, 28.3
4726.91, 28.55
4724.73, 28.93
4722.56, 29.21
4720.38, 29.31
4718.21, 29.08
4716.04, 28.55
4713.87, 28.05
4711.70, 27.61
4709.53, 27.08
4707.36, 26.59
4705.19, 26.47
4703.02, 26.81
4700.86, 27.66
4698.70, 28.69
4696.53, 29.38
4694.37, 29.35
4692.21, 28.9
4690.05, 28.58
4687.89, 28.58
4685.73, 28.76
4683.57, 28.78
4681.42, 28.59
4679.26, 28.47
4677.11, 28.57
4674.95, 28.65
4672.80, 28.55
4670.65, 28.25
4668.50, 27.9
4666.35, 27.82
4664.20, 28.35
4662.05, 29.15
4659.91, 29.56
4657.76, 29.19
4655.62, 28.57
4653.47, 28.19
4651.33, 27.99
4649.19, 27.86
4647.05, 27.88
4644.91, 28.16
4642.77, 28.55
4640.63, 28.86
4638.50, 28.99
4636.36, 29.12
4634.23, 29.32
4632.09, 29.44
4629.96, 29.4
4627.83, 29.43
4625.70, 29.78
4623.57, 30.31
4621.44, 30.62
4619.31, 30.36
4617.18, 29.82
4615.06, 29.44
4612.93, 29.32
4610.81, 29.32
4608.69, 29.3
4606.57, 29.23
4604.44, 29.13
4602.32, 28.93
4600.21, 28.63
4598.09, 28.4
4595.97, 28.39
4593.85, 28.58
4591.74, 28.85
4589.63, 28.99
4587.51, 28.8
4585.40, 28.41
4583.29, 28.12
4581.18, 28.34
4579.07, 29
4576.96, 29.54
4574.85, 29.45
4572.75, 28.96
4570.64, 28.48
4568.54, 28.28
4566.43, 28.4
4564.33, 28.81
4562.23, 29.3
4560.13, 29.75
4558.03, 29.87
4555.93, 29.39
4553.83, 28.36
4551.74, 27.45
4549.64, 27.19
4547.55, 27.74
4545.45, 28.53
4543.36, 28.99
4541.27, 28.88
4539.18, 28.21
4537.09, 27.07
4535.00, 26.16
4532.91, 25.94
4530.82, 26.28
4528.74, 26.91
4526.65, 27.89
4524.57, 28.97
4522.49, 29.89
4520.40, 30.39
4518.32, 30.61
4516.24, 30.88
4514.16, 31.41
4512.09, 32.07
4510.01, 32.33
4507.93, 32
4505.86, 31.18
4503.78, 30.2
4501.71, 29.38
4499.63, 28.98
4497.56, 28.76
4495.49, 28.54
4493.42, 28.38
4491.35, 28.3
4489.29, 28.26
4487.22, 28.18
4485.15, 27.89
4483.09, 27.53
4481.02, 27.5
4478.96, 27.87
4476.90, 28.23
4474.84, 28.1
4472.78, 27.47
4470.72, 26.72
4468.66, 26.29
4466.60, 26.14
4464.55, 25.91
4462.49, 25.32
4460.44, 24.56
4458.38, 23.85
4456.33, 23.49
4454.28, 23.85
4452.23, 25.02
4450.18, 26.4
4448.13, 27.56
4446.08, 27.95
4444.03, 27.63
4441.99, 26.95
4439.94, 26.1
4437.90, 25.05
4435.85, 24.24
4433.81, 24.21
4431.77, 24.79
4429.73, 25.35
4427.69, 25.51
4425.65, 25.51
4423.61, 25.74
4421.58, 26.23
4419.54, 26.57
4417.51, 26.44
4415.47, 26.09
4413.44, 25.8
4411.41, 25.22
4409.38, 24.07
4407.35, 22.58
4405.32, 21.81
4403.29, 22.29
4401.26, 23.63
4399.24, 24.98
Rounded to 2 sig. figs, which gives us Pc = -0.40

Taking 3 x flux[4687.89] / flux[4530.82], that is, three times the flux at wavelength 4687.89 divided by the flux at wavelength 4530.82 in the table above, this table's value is 3.26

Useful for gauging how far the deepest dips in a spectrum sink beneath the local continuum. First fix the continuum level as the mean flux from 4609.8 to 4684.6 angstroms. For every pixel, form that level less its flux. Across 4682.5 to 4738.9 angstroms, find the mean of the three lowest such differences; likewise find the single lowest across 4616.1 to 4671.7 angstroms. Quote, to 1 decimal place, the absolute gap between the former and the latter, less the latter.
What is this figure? 2.9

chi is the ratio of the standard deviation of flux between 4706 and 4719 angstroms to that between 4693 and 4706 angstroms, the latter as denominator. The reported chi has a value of 0.73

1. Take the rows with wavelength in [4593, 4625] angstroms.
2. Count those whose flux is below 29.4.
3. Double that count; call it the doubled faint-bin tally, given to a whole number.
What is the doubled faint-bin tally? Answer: 20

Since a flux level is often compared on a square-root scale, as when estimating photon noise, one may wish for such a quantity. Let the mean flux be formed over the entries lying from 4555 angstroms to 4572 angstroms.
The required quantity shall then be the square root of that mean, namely 5.39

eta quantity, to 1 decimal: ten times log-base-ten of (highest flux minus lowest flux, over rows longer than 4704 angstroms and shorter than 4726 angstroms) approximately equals 4.5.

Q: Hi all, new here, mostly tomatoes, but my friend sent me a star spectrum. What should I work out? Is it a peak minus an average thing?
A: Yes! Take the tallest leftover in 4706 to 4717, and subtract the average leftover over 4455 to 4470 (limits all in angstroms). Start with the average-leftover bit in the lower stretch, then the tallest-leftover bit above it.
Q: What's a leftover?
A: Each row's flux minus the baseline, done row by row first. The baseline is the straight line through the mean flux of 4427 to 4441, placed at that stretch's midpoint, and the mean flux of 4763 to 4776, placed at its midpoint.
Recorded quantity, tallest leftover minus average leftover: 0.1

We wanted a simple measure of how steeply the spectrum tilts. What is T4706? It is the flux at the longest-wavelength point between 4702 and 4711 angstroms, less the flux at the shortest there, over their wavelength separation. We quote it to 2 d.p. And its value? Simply 0.04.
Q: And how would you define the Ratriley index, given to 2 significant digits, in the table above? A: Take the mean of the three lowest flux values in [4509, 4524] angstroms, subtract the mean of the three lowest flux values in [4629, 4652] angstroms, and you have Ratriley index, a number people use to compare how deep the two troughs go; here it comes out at 2.4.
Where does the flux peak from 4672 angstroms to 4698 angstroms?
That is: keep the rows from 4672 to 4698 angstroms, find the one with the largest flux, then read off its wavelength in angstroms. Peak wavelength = 4696.53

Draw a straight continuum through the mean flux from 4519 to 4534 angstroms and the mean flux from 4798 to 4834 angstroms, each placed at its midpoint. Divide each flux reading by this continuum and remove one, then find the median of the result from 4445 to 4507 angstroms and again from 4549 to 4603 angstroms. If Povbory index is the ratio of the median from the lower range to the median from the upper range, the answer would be 1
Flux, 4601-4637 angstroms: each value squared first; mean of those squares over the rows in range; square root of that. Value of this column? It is 29.5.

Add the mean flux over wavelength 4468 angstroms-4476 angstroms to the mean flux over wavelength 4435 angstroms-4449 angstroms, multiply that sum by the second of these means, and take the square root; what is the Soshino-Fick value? 38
